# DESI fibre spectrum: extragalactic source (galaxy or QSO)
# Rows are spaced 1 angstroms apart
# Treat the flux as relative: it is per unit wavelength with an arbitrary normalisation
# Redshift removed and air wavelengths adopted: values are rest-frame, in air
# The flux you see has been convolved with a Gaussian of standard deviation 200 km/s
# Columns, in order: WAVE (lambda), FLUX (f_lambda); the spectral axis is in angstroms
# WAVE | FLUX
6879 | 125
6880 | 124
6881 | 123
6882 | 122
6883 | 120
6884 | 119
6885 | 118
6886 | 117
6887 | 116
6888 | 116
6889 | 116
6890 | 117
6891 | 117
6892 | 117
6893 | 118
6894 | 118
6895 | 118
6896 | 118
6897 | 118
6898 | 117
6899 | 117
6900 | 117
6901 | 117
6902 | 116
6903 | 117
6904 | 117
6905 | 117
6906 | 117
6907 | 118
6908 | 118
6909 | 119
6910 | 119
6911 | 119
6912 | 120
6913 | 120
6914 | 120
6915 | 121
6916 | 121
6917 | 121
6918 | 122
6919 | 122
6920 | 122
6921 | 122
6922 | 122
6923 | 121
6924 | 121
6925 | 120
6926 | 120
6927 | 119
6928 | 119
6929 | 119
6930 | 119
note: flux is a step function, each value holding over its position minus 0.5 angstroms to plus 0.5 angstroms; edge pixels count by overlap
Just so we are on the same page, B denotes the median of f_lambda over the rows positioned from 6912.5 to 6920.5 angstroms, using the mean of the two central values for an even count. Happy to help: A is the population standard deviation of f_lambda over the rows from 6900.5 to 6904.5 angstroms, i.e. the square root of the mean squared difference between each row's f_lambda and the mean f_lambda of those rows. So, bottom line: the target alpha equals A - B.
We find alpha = -121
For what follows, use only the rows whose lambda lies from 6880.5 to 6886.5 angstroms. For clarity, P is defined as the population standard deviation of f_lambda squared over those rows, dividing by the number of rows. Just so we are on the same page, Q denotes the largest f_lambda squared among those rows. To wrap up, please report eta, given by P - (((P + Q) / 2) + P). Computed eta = -7818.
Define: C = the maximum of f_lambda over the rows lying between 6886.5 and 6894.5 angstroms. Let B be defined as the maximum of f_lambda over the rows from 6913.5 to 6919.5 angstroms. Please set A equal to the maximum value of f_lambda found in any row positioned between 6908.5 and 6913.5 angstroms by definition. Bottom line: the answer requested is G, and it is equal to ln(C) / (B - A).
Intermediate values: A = 120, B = 122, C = 118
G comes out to 2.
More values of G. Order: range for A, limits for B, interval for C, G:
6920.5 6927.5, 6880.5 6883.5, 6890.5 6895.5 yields 5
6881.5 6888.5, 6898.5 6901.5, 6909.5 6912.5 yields -1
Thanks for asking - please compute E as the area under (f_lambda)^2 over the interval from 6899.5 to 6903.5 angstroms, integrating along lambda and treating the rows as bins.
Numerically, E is 54523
